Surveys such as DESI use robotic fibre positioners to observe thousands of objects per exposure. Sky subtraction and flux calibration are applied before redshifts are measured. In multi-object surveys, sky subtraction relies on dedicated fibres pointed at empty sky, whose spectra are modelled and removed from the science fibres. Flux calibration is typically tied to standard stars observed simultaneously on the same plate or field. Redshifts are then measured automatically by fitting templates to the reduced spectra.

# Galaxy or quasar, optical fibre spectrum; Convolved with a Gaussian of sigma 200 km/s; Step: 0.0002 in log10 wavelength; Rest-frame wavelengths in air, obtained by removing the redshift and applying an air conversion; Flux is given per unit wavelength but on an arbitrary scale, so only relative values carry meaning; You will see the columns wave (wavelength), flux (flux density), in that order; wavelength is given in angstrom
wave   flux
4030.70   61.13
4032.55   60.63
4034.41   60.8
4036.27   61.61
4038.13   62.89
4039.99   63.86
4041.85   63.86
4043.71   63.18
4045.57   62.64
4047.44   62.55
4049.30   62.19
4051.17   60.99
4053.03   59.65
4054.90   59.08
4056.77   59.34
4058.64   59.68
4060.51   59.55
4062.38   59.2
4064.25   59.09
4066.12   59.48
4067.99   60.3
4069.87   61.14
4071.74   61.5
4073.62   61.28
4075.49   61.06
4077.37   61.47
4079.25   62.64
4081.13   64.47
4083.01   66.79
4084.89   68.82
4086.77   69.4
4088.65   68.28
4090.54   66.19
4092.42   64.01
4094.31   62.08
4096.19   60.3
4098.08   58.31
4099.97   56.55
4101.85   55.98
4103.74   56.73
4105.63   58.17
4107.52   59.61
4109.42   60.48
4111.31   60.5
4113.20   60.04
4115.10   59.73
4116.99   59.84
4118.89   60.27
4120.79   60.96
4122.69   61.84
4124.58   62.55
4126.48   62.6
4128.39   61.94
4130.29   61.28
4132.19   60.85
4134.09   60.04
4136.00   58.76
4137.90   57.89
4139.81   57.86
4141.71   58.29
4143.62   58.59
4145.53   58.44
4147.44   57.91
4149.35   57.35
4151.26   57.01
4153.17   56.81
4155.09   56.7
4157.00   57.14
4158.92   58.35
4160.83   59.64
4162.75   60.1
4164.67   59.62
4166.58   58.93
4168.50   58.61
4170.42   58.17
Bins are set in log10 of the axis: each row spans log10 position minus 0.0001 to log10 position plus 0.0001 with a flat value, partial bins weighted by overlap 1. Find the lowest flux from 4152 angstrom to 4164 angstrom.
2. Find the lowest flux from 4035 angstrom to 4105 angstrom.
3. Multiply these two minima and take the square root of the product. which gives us 56.3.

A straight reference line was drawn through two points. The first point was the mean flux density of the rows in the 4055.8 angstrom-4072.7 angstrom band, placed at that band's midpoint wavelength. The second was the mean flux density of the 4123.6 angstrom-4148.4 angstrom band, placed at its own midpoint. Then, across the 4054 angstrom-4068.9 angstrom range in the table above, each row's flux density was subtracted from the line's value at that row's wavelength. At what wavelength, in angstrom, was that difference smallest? 4067.99 angstrom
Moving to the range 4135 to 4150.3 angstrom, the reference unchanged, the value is 4136.00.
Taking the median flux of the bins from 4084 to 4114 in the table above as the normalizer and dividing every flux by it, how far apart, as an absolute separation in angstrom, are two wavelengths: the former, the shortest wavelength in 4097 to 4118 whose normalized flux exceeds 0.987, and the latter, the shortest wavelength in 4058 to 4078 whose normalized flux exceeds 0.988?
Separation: 48.9 angstrom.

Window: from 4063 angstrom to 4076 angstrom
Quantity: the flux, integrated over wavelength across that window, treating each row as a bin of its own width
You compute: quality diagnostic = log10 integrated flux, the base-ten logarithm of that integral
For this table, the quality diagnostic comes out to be 2.90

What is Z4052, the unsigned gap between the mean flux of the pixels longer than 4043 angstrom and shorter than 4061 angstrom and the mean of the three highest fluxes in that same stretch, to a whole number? 2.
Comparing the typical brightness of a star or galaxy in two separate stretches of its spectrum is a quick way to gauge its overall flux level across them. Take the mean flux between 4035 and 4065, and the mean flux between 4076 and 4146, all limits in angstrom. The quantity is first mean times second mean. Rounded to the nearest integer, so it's 3743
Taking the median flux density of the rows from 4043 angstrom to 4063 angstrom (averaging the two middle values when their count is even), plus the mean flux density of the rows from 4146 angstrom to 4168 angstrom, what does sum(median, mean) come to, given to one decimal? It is 117.8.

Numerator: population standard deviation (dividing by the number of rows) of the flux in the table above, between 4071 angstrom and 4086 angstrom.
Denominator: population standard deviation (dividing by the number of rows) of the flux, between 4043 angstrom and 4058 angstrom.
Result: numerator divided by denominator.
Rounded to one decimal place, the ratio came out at 1.8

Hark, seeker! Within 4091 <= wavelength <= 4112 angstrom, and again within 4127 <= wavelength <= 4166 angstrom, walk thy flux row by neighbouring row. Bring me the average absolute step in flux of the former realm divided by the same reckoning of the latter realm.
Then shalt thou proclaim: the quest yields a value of 2.3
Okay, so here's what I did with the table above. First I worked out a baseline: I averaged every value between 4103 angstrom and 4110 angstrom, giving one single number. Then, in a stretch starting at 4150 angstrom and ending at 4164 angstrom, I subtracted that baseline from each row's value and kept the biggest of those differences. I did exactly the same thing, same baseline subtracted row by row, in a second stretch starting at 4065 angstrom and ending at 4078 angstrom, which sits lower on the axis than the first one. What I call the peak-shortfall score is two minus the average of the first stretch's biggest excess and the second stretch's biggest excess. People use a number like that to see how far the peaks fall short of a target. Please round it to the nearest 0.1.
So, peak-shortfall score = -0.1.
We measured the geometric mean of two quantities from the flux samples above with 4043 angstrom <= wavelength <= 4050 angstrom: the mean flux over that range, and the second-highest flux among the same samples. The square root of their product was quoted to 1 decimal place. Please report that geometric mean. 62.6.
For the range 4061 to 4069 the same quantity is 59.5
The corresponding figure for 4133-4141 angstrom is 58.7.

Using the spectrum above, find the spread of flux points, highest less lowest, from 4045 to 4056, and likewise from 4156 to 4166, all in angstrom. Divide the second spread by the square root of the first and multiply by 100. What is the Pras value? 157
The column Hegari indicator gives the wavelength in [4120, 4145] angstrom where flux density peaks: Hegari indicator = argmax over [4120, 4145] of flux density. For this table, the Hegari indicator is 4126.48 angstrom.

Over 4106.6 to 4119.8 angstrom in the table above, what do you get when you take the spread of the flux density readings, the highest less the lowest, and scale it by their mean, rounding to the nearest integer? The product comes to 53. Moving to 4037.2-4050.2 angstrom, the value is 105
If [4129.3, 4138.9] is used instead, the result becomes 203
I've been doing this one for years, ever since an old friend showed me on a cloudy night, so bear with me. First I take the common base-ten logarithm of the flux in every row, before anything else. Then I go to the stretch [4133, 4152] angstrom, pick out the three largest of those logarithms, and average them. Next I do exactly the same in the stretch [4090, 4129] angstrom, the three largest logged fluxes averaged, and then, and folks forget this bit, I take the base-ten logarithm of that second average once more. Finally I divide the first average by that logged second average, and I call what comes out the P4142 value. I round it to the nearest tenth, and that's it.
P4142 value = 6.9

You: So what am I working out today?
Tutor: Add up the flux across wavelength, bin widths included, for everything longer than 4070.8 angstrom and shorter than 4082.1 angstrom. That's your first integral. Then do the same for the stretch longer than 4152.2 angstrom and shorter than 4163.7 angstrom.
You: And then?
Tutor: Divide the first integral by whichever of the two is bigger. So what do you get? 1.00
